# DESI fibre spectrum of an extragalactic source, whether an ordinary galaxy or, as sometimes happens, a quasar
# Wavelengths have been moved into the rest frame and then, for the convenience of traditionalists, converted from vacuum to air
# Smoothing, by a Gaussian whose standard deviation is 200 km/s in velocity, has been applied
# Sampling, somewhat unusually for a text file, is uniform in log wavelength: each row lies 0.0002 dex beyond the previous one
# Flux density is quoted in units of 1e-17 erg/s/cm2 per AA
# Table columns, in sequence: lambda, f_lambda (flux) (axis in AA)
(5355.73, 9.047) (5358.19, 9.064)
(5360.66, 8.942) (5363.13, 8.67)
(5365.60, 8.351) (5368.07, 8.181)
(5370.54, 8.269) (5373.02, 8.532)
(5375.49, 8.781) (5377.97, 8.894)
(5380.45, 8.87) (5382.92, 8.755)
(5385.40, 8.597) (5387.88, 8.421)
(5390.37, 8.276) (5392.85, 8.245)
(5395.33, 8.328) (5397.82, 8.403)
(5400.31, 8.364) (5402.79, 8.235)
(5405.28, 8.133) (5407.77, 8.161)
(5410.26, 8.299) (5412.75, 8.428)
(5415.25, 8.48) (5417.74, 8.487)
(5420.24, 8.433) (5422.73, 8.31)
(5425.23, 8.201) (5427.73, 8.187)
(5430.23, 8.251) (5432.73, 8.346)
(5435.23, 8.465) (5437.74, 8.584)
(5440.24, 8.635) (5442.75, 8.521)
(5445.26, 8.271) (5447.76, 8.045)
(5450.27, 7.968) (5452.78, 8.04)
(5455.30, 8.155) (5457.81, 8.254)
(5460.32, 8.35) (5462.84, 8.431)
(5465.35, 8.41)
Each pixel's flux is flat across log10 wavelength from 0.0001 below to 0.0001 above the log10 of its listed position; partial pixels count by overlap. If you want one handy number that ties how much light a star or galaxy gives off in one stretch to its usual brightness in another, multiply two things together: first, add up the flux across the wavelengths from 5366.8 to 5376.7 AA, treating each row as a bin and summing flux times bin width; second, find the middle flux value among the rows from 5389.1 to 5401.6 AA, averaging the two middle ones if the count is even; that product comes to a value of 696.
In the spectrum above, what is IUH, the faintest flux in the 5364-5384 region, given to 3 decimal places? 8.181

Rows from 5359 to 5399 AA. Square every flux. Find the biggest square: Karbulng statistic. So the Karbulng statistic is 80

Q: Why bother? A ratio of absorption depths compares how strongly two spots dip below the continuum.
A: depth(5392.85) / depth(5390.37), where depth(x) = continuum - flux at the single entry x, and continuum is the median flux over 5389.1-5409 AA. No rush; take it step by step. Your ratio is -1.0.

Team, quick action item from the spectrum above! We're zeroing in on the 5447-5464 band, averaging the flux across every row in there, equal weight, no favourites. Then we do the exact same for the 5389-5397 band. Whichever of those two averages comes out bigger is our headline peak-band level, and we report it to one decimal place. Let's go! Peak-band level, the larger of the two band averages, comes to 8.3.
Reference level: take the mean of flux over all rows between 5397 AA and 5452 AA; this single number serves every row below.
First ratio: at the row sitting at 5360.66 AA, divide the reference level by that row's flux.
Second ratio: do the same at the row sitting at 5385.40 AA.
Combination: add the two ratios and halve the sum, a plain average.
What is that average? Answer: 0.95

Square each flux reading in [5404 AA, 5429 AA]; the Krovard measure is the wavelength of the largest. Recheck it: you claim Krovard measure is 5417.74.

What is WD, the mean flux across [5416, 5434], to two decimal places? 8.32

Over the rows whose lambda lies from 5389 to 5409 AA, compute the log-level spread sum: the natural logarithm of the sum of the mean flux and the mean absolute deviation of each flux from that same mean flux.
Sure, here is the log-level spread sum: 2.12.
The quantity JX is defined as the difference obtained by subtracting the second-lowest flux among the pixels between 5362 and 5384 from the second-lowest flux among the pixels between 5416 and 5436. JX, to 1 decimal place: -0.1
